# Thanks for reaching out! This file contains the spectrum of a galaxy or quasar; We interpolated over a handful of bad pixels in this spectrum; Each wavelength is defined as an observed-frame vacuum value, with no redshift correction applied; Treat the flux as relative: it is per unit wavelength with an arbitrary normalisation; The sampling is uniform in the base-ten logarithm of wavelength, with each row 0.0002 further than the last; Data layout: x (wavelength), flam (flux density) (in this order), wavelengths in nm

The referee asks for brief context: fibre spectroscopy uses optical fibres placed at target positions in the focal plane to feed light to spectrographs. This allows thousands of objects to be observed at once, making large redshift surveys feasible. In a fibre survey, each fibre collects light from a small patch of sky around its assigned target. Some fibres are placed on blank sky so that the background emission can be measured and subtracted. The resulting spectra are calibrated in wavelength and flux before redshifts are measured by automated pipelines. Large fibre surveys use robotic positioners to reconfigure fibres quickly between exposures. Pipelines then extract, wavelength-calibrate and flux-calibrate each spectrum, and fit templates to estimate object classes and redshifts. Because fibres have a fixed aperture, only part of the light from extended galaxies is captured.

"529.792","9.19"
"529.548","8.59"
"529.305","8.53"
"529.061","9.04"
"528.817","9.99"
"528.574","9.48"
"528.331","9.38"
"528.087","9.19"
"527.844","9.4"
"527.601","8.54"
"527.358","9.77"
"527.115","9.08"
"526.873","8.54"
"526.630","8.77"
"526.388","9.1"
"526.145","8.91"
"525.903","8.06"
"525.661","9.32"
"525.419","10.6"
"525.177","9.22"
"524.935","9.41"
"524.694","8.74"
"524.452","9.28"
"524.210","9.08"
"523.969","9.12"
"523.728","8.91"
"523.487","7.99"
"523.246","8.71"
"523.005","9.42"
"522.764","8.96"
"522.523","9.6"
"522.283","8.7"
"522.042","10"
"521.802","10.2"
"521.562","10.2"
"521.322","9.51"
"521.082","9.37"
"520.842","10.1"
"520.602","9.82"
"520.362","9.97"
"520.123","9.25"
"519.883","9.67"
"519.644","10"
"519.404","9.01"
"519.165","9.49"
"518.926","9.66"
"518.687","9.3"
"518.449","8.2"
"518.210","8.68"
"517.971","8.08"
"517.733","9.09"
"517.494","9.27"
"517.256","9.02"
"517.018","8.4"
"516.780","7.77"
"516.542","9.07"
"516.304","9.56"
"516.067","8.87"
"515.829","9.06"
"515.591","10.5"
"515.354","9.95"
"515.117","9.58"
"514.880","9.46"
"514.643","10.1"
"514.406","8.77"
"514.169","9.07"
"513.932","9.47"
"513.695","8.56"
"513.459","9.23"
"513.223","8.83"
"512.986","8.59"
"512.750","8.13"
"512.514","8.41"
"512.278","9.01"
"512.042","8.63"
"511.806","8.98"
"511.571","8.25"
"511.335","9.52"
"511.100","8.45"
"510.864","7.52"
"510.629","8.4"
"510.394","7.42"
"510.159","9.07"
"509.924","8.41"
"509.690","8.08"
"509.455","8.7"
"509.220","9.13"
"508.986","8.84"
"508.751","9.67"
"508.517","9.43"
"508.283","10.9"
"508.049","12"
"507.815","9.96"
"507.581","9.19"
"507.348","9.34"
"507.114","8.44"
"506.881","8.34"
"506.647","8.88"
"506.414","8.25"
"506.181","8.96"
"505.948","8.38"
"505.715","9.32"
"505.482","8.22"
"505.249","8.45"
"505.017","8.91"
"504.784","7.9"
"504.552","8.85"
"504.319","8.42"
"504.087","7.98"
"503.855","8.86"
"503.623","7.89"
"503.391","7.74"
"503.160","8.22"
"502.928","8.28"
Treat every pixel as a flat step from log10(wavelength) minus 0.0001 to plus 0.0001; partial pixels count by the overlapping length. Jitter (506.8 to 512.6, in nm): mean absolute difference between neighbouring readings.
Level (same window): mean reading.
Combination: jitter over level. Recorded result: 0.087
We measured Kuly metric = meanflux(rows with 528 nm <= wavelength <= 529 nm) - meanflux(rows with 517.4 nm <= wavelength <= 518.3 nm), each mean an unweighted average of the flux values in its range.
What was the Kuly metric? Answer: 0.73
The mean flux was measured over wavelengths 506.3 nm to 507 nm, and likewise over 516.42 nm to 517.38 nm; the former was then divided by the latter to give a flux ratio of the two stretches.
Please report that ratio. 0.99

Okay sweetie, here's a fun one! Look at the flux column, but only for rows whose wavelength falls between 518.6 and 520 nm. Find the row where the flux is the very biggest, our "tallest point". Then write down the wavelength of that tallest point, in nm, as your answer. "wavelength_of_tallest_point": 519.644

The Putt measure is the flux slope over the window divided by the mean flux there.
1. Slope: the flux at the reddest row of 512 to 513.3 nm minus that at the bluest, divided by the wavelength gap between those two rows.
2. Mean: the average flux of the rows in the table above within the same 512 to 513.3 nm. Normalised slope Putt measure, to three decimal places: 0.020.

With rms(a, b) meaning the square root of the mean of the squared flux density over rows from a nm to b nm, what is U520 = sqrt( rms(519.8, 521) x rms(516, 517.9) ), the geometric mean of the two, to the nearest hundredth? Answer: 9.32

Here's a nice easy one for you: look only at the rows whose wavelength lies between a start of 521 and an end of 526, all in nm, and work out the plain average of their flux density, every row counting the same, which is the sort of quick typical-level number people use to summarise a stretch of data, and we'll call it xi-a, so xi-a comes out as 9.3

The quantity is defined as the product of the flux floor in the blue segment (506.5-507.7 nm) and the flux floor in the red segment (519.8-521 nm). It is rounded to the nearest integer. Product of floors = 77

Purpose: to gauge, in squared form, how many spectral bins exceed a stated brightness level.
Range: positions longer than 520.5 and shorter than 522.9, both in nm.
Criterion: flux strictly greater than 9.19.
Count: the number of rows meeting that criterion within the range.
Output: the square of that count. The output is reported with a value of 64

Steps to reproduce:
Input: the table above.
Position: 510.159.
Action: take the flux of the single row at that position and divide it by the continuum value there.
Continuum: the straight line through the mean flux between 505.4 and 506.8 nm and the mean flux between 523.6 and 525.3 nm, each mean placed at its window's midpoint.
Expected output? 1.035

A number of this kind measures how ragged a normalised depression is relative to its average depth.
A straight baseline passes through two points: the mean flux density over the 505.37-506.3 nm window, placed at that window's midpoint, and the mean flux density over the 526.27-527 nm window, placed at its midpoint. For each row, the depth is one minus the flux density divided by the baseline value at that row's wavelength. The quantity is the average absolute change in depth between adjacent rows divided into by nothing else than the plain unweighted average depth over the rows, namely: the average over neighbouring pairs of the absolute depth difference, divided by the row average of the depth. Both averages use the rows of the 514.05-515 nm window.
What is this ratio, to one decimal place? -1.3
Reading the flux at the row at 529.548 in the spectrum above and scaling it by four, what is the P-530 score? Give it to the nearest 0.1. 34.4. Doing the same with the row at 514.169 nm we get 36.3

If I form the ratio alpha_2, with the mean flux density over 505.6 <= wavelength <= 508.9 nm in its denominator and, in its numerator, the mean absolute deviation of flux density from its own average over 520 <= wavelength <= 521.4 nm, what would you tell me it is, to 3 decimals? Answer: 0.031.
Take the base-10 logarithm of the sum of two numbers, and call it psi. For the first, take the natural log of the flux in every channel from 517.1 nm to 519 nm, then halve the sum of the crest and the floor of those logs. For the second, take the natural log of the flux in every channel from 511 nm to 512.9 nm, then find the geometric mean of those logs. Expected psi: 0.637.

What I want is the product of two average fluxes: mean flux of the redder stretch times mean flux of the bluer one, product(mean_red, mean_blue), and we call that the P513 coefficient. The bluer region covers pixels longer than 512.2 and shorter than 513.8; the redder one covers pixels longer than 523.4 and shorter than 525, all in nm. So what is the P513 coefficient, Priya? 77.5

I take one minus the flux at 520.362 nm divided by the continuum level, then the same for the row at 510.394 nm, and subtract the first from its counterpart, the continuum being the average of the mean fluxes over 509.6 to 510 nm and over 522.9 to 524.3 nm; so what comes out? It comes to 0.30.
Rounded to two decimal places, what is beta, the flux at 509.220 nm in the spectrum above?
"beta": 9.13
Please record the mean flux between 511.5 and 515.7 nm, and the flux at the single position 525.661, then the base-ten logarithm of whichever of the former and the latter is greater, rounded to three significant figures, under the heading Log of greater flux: 0.969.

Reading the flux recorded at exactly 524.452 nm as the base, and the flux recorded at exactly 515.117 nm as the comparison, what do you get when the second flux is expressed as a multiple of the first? 1.03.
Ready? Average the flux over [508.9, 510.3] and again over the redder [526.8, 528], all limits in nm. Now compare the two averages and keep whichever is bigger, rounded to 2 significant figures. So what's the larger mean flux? 9.1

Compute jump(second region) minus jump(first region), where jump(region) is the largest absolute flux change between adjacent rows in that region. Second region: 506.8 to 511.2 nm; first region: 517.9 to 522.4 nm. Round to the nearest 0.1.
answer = 0.7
